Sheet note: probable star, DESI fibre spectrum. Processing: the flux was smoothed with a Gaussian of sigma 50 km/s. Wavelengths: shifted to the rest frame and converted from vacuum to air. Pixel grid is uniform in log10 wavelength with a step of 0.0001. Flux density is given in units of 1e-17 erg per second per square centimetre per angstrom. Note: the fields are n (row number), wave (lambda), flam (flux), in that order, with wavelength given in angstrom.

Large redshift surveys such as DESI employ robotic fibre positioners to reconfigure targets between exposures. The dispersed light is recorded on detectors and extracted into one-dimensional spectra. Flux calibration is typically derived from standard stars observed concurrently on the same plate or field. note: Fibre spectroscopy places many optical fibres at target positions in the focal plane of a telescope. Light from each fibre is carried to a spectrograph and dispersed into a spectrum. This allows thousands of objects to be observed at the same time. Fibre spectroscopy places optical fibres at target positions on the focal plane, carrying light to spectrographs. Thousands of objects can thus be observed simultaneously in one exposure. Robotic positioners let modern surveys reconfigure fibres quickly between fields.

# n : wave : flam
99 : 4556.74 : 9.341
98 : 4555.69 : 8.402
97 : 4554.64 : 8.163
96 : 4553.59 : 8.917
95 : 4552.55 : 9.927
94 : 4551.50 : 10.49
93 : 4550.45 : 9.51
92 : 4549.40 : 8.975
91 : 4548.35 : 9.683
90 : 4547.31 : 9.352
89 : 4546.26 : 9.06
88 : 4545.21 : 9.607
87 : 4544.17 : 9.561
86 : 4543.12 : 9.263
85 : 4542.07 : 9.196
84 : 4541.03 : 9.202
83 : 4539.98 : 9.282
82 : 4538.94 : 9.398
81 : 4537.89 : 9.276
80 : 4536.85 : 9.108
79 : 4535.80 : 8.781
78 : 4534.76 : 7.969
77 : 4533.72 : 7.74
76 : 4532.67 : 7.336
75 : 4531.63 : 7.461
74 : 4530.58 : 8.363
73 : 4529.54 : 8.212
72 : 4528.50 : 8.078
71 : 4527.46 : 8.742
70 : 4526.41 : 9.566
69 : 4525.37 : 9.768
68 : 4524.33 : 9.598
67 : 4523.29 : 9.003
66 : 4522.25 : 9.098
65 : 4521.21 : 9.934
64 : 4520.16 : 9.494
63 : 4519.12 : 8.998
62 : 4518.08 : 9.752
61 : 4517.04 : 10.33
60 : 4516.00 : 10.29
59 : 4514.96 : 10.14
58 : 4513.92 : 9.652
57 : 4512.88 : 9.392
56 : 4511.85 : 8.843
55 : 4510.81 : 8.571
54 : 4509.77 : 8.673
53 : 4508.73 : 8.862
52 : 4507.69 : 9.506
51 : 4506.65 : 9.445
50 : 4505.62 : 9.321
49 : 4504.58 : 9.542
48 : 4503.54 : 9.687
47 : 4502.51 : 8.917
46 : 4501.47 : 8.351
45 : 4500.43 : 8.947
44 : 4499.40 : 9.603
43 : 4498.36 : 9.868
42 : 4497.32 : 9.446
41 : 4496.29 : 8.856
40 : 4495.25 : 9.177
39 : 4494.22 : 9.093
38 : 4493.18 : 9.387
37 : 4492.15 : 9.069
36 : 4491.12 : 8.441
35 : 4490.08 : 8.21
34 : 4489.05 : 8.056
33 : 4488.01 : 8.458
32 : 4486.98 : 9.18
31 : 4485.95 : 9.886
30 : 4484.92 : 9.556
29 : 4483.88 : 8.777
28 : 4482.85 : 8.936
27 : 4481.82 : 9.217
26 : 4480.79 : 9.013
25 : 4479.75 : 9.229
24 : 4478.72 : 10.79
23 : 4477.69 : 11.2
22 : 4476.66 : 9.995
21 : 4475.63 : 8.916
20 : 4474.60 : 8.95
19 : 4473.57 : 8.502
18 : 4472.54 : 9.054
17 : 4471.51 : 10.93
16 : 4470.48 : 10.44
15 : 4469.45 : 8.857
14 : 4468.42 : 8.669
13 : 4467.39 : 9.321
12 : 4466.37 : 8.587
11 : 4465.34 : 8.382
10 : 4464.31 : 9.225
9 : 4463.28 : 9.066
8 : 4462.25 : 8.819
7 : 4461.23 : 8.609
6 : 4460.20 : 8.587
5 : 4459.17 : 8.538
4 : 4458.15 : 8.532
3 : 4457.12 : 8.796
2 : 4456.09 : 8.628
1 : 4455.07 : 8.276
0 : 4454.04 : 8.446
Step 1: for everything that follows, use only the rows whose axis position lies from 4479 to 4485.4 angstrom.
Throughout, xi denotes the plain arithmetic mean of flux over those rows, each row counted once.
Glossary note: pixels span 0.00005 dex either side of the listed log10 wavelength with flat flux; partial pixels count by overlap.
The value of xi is 9.1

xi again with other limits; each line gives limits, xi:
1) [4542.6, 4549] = 9.4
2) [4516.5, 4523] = 9.6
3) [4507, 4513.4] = 9.0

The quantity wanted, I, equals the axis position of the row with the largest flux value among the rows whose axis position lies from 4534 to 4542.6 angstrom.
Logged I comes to 4538.94 angstrom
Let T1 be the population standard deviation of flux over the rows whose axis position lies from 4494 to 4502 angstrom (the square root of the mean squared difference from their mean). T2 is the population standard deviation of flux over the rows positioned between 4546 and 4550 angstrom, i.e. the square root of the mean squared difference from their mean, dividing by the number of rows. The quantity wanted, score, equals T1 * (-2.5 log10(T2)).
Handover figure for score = 0.62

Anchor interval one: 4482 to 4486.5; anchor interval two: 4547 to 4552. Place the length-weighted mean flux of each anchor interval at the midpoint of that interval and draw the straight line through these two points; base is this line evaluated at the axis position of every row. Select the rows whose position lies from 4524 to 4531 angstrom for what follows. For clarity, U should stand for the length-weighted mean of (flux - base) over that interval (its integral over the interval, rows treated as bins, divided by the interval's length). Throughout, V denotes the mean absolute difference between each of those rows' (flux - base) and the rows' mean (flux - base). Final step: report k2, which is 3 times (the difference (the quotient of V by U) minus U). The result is -1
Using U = -0.61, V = 0.64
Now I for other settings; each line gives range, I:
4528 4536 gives 4535.80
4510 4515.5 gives 4514.96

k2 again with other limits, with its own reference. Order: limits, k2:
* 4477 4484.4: 6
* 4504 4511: -4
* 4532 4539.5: 1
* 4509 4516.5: -21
